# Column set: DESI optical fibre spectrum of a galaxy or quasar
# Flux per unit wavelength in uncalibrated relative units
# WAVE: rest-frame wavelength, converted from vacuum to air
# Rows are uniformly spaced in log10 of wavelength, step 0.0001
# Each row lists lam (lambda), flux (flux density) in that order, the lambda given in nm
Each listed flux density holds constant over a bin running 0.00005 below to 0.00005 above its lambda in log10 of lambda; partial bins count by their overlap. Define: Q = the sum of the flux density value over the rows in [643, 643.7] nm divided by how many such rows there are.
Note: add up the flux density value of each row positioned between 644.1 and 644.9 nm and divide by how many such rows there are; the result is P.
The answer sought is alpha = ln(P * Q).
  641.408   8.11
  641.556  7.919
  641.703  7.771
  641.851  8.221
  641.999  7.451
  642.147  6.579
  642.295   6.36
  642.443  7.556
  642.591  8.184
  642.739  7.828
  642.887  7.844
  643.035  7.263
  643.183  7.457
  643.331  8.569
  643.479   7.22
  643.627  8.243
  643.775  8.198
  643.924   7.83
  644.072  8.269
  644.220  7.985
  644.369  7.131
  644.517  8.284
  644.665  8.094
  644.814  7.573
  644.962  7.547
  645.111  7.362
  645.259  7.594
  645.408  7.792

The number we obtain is 4.10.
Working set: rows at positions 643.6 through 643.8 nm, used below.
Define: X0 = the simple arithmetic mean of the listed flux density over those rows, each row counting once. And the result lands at 8.2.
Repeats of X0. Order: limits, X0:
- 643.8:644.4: 7.8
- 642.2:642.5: 7.0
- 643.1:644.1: 8.0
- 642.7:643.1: 7.6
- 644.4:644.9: 8.0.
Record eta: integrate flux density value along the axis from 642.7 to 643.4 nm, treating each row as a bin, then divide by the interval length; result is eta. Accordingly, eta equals 7.79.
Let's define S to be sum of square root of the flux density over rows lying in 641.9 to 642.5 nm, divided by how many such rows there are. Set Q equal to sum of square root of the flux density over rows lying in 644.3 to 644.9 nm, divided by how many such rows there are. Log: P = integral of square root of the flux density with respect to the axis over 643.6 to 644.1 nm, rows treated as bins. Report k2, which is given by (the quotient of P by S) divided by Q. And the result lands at 0.193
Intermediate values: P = 1.42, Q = 2.79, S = 2.64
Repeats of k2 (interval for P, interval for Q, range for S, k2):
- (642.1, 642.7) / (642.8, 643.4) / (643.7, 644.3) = 0.203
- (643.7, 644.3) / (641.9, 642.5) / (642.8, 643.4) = 0.231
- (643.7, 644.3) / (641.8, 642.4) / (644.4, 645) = 0.227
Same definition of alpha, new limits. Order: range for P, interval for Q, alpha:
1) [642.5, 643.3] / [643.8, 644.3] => 4.13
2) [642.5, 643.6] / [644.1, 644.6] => 4.10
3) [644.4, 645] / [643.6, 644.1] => 4.16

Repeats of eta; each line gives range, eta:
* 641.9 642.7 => 7.28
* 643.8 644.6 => 7.92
